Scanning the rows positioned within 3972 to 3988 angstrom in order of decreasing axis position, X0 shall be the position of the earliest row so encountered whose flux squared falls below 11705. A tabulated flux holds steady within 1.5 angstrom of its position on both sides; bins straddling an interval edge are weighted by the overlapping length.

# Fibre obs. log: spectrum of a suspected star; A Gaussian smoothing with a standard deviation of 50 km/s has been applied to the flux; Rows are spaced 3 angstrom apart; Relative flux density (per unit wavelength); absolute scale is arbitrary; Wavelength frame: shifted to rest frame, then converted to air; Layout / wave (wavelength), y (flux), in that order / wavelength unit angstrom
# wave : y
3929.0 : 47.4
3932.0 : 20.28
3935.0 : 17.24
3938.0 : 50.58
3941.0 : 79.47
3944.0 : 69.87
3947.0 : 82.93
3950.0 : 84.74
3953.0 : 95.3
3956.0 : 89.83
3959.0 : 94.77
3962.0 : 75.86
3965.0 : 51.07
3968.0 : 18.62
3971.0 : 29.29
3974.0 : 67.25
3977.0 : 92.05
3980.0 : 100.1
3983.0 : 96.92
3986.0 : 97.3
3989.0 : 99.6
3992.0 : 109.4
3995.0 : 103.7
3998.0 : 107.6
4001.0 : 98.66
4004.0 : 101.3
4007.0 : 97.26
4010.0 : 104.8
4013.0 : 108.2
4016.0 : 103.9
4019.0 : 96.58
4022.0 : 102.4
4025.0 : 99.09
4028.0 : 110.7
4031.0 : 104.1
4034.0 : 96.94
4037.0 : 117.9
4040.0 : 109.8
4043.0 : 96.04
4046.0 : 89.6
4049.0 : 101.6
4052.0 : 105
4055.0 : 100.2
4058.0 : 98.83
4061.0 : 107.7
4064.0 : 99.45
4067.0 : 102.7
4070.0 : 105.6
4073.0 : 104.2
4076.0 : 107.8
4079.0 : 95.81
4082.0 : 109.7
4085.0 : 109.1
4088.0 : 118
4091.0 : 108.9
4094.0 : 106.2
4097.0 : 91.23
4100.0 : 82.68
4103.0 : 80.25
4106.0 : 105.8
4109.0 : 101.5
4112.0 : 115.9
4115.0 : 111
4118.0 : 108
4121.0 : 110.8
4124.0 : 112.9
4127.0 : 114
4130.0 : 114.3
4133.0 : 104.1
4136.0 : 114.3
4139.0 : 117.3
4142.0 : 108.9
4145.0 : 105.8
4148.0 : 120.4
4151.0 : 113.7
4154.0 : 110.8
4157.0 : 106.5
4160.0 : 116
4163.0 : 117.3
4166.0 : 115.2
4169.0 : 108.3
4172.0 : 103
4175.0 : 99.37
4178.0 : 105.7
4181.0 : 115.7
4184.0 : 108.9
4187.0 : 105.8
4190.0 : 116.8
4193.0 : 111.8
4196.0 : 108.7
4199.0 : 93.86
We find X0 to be 3986.0 angstrom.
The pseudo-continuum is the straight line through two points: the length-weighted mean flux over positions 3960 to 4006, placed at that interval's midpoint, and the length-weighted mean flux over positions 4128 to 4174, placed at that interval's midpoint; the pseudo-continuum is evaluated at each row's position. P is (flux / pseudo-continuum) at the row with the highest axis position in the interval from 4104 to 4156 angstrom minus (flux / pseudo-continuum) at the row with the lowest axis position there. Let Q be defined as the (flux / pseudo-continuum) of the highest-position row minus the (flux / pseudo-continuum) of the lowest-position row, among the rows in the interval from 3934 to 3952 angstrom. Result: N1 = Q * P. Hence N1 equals -0.024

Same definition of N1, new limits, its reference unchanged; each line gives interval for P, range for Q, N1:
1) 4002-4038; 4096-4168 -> 0.013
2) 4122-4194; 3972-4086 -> -0.030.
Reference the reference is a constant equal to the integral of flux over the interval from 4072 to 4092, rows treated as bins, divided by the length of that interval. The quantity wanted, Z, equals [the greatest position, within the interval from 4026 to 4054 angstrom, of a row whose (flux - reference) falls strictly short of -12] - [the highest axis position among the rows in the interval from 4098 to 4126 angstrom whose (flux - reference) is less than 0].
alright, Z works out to -63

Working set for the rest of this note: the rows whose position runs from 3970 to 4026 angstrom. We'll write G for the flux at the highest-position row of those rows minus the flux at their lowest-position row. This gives 70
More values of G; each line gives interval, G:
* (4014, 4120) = 4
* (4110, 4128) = -2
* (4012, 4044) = -12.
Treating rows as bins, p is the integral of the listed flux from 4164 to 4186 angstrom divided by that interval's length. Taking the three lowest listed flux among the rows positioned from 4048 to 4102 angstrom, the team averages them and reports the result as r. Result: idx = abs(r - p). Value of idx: 18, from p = 108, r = 90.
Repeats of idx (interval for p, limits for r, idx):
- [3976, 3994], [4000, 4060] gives 5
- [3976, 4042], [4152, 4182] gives 0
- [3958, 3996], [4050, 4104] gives 6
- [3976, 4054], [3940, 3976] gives 69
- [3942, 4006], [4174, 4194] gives 19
